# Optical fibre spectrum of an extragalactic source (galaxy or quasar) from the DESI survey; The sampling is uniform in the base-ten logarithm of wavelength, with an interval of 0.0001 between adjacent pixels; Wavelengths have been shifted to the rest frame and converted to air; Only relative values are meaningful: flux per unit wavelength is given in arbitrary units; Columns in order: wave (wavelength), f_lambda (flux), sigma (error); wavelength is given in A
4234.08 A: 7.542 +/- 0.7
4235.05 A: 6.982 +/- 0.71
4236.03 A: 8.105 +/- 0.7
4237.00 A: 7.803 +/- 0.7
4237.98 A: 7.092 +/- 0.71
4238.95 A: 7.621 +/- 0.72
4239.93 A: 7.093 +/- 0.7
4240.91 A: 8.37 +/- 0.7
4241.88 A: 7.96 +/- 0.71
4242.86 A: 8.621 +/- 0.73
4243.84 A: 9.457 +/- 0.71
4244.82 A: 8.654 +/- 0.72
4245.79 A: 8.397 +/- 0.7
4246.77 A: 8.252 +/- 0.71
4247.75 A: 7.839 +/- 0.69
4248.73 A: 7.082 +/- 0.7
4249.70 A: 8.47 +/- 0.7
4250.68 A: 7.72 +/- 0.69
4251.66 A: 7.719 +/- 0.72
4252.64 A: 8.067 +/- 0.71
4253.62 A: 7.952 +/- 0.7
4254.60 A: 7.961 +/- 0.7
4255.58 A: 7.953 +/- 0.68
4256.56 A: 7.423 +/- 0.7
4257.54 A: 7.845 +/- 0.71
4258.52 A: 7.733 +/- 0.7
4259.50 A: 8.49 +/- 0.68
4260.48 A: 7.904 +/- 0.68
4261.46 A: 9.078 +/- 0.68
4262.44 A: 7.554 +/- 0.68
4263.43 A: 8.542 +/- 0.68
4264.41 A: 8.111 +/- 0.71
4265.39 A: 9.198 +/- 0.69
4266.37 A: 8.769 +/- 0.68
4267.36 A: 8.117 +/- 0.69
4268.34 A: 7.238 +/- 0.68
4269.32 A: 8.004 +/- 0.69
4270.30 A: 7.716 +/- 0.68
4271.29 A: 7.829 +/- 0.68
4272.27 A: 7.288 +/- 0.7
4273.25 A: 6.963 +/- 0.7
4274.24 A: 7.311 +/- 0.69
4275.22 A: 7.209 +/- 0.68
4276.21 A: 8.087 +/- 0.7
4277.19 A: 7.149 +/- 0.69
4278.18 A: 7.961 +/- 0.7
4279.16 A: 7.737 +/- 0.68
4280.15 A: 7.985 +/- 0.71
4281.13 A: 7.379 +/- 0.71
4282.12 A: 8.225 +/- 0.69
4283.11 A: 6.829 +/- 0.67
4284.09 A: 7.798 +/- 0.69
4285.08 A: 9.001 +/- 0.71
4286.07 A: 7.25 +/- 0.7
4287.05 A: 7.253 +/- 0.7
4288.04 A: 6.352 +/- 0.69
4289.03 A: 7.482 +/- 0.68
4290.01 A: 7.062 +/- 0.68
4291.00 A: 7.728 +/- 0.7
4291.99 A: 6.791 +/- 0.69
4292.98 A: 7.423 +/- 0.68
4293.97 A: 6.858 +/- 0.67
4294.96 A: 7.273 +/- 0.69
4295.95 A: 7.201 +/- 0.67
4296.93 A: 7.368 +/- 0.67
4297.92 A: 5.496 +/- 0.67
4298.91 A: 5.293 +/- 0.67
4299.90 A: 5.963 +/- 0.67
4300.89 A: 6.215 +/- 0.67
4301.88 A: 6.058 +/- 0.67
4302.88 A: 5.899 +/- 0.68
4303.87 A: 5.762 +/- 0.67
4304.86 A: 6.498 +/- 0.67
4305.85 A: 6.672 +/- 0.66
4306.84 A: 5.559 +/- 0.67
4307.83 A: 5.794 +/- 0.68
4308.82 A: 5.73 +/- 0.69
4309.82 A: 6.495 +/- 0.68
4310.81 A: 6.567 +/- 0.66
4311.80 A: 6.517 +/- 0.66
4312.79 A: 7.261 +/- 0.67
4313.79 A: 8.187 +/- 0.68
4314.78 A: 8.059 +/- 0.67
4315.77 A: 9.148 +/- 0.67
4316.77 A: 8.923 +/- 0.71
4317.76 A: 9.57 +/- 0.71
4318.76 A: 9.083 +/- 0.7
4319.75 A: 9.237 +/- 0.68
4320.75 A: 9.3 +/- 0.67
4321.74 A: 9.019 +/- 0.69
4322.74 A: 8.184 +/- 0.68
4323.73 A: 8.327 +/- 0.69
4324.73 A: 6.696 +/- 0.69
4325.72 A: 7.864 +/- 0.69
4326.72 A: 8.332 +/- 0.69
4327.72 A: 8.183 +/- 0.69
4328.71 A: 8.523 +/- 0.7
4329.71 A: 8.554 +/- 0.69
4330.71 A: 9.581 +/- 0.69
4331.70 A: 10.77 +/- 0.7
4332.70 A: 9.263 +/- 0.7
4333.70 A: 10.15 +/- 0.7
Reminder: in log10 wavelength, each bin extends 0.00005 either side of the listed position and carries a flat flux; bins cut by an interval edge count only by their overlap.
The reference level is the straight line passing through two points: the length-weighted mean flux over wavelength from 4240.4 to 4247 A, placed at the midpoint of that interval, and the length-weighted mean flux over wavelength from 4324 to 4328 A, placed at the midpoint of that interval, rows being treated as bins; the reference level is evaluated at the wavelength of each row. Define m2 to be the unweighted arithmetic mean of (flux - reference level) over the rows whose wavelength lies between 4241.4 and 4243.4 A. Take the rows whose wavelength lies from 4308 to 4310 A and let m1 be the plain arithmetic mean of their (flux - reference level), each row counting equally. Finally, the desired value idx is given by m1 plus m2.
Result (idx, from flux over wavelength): -2.1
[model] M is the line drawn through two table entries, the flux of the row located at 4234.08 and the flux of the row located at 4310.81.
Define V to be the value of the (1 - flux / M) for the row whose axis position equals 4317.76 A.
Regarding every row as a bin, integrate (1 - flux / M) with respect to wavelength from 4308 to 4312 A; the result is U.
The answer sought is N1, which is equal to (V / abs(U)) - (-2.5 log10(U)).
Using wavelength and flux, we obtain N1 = -4.4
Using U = 0.19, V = -0.48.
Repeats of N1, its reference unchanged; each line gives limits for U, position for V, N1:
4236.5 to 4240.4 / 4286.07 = -4.7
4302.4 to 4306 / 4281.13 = -1.7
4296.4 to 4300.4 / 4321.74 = -2.0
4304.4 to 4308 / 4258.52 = -1.8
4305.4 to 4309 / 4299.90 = -0.8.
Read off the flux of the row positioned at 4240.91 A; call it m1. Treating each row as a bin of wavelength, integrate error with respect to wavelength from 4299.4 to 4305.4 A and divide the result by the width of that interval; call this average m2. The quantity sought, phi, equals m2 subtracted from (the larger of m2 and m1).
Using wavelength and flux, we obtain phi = 7.7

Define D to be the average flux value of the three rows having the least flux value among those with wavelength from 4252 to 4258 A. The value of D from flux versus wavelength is 7.7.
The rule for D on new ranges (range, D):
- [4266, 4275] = 7.2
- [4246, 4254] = 7.5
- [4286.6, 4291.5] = 6.9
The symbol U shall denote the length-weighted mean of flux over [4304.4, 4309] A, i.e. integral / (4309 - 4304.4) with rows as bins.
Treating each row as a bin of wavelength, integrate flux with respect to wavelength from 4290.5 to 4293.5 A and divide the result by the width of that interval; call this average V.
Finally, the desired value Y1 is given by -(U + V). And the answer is -13.4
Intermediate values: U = 6.1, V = 7.3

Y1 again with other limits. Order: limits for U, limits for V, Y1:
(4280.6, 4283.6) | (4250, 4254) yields -15.4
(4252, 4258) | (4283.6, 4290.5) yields -15.3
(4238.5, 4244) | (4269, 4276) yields -15.6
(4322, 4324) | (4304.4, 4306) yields -14.9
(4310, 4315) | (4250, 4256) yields -15.1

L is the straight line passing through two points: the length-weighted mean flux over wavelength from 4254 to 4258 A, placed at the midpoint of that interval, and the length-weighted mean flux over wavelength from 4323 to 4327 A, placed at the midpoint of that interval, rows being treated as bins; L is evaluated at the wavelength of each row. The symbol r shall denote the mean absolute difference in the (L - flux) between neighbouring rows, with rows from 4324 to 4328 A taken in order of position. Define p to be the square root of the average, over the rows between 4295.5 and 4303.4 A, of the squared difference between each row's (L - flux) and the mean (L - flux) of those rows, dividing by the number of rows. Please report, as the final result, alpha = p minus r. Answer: 0.1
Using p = 0.69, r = 0.59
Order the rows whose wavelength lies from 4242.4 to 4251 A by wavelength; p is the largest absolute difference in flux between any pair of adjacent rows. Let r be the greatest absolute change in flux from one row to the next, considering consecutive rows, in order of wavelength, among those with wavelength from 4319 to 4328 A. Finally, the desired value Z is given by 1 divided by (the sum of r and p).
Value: 0.33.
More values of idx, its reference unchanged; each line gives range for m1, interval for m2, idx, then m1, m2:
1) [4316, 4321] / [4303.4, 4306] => -0.3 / 1.39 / -1.7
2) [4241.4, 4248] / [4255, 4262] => -0.4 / -0.07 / -0.3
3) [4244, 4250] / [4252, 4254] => -0.8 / -0.39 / -0.4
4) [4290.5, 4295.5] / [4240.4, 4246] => -0.8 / -0.86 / 0.0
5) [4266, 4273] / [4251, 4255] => -1.0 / -0.45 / -0.5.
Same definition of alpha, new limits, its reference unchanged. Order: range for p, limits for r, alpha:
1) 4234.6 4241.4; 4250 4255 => 0.4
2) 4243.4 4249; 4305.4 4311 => 0.3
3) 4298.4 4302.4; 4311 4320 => -0.2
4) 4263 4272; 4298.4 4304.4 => 0.3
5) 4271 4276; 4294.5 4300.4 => -0.3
